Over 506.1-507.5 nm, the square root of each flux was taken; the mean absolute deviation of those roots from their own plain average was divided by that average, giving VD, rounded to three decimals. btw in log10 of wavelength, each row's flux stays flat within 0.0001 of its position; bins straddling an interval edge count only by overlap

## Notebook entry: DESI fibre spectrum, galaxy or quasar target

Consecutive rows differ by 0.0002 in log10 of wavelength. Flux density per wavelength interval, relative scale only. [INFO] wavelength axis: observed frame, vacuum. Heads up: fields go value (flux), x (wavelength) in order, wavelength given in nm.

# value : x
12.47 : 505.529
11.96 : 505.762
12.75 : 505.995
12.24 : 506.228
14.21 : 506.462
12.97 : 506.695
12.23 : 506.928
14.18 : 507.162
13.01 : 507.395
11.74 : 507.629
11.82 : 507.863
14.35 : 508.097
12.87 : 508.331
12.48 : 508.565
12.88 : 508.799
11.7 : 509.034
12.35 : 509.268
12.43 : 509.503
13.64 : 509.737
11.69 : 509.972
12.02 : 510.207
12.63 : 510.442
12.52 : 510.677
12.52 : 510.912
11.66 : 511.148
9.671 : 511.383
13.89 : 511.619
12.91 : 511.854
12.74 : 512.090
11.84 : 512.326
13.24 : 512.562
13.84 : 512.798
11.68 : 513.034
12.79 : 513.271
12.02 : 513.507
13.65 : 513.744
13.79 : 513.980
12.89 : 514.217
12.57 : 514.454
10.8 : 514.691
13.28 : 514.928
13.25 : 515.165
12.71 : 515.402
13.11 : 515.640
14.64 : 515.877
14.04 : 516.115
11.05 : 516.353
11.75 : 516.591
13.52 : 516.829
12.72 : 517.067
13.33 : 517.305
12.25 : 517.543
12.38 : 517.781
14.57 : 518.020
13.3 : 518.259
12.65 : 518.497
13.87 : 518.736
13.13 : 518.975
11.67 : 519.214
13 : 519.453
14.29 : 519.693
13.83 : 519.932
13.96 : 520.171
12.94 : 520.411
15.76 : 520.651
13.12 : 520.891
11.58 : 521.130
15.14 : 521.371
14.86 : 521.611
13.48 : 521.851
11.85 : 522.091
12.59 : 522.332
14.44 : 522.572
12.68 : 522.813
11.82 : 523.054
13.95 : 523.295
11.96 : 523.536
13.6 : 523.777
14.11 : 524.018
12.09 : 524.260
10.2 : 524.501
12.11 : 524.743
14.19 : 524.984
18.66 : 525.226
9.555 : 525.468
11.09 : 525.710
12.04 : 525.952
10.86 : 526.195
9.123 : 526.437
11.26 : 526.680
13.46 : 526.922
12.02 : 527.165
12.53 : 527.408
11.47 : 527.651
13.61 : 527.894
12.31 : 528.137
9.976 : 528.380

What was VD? 0.027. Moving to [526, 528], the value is 0.048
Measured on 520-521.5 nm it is 0.044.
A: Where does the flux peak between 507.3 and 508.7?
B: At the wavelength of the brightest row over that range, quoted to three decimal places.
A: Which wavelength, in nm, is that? 508.097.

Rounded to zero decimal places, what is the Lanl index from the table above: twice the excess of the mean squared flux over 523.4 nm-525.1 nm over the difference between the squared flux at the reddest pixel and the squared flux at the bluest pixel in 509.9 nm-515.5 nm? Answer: 272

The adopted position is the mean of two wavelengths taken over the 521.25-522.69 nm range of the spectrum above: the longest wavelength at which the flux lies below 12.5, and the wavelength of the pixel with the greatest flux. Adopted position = 521.73 nm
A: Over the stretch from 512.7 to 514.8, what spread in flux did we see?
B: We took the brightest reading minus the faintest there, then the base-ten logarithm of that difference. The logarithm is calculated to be 0.48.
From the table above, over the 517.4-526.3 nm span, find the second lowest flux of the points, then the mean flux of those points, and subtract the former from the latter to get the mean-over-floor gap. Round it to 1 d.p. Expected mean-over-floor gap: 2.9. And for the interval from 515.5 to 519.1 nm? 1.3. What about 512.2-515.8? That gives 1.1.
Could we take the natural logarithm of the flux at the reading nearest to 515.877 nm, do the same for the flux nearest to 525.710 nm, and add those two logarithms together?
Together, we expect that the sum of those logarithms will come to 5.09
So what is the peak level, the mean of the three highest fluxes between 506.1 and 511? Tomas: 14.2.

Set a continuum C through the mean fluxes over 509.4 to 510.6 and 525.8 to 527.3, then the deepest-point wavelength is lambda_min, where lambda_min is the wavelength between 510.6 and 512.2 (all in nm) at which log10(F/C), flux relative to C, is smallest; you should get 511.383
